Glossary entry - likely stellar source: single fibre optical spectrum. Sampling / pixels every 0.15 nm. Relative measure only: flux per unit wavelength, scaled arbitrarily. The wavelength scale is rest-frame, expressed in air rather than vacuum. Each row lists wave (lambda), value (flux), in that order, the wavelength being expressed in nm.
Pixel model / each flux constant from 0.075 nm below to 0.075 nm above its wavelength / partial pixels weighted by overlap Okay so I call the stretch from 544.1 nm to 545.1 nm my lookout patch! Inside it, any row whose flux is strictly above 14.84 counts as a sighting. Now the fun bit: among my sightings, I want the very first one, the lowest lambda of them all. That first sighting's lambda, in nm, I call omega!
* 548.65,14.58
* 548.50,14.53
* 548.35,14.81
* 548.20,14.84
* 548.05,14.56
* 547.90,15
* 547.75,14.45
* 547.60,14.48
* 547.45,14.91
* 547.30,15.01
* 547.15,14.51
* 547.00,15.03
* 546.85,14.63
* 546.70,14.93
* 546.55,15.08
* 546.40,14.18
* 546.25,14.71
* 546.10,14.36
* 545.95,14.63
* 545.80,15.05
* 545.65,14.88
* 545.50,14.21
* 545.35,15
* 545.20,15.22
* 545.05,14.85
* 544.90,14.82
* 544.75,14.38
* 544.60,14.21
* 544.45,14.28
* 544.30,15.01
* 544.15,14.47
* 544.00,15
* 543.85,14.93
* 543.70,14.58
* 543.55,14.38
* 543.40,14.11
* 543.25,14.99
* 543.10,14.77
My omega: 544.30 nm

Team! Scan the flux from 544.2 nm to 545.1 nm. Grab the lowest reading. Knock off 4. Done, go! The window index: 10.21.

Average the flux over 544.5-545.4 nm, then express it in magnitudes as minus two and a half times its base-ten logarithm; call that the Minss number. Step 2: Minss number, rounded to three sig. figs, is -2.92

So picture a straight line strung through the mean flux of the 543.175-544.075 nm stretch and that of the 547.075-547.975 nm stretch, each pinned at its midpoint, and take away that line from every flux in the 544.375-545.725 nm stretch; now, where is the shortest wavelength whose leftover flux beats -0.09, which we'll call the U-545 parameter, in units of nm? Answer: 544.90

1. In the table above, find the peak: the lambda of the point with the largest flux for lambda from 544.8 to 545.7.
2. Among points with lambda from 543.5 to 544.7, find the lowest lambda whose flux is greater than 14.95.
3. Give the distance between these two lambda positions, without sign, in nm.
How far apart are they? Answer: 1.20 nm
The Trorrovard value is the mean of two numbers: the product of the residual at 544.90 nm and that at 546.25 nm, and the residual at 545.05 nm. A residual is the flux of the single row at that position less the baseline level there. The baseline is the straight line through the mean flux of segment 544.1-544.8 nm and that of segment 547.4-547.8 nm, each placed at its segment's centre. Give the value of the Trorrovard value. 0.20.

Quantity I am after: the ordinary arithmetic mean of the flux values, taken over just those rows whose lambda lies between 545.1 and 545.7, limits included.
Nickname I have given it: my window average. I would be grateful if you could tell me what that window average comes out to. 14.8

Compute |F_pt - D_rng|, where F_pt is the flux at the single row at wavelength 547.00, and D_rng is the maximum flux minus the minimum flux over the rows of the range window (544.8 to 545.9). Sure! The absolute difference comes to 14.0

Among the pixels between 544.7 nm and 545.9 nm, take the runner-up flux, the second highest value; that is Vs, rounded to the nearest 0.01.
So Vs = 15.05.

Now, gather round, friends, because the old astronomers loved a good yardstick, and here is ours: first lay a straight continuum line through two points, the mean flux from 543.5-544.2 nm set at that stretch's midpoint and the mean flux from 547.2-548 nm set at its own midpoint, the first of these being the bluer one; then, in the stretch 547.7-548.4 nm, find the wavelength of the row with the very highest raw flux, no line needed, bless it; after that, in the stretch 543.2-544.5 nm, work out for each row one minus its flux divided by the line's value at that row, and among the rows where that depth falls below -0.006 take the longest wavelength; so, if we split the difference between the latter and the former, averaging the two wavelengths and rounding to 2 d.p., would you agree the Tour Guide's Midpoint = 546.10 nm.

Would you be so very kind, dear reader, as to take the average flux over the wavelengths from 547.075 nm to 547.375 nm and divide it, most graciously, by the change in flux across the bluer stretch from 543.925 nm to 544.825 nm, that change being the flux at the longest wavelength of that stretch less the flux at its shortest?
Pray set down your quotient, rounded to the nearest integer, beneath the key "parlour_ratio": -24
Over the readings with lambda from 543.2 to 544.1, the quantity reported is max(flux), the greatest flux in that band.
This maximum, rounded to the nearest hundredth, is 15.00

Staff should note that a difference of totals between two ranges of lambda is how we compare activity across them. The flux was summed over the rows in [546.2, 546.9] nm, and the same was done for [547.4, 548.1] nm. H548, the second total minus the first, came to -0.13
